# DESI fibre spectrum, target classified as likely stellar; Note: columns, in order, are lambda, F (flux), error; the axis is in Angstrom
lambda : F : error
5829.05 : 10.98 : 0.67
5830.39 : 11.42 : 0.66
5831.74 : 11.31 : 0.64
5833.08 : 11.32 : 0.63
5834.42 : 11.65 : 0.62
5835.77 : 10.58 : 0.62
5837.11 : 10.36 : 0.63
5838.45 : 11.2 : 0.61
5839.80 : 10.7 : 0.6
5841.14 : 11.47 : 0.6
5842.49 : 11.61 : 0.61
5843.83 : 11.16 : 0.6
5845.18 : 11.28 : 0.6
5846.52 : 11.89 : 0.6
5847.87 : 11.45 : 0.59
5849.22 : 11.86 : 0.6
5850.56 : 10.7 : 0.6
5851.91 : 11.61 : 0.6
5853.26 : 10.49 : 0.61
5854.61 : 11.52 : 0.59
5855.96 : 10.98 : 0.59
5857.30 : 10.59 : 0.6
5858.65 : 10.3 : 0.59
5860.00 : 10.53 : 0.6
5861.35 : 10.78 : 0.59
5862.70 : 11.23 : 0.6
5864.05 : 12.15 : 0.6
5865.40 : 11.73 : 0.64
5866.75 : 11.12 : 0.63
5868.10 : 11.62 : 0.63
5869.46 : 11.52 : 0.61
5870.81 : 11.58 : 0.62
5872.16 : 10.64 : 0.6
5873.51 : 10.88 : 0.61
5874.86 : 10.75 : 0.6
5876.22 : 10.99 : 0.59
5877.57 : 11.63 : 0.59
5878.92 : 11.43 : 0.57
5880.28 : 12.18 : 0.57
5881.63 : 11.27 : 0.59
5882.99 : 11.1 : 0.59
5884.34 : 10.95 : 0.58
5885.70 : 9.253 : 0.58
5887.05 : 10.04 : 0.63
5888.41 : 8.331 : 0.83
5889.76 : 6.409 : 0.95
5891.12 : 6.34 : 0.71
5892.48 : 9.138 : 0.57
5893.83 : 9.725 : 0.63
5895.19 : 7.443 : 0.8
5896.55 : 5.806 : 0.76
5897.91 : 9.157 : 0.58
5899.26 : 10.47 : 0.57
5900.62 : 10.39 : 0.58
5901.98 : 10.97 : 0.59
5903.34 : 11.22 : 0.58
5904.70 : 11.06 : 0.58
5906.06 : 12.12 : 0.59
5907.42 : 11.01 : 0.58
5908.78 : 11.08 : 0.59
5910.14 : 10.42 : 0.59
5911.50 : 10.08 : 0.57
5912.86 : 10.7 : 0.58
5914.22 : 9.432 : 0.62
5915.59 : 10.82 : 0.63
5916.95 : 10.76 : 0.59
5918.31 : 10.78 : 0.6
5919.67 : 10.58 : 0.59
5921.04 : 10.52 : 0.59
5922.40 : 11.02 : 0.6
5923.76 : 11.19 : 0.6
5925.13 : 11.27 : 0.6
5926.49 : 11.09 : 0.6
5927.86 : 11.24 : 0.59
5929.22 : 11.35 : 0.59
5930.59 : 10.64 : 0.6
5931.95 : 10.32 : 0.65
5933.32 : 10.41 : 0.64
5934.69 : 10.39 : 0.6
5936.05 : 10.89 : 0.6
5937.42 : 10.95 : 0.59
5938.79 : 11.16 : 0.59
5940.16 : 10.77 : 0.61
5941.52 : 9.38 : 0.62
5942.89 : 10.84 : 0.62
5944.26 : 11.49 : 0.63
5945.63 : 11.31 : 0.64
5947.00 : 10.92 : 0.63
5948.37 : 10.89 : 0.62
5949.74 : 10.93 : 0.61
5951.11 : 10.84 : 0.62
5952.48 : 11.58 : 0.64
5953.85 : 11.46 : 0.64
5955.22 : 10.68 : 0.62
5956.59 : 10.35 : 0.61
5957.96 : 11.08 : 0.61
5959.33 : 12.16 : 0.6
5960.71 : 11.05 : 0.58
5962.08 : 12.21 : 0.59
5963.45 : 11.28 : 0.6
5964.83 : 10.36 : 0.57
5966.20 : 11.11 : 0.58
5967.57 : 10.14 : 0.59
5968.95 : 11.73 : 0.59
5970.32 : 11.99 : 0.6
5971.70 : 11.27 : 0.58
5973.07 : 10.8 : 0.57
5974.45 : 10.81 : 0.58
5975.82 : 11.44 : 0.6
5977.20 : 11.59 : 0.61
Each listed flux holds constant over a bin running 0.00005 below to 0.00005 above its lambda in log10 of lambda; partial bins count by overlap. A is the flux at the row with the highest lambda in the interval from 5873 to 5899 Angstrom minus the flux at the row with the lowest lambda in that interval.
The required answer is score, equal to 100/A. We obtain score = -58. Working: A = -1.7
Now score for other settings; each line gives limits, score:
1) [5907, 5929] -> 435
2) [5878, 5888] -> -72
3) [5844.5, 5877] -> -345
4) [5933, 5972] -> 116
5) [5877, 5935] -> -81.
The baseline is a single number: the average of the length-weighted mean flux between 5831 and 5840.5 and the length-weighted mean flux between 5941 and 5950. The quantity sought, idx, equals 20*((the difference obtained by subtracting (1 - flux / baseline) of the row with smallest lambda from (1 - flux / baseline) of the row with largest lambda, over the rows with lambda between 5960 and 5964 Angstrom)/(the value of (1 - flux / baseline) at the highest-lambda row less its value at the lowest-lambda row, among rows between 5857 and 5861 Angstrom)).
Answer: -77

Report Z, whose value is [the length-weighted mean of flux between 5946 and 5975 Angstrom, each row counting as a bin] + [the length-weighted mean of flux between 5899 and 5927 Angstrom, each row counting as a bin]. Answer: 21.9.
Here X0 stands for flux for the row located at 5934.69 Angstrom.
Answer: 10.39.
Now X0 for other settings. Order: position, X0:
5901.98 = 10.97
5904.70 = 11.06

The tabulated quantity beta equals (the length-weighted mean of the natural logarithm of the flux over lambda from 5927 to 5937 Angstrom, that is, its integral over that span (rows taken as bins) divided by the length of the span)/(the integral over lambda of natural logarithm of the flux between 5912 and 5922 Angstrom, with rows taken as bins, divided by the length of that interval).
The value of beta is 1.01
